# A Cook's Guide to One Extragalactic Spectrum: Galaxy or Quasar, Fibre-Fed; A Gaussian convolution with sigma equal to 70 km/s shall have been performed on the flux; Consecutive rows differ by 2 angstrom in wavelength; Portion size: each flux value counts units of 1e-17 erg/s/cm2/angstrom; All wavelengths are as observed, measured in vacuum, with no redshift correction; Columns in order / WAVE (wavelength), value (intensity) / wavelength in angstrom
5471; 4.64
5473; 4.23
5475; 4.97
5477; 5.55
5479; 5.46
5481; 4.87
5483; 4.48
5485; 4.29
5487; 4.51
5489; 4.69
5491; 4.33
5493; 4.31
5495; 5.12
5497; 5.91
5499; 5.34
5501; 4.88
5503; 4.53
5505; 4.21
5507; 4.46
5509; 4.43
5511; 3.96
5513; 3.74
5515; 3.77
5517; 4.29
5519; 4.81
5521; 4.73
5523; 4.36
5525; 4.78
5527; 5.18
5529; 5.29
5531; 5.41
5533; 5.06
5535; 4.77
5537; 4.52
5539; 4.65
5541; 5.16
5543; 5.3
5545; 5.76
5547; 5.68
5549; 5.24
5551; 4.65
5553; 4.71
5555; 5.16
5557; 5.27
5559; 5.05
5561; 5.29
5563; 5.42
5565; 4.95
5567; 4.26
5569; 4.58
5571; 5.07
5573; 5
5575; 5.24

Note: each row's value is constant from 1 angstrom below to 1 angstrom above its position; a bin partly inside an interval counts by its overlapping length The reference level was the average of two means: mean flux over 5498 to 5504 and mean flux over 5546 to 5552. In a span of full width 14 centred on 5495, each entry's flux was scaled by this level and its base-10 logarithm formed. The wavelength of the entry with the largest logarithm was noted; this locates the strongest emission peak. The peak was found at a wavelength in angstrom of 5497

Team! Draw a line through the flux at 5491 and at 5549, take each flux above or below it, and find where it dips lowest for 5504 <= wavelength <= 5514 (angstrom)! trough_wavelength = 5513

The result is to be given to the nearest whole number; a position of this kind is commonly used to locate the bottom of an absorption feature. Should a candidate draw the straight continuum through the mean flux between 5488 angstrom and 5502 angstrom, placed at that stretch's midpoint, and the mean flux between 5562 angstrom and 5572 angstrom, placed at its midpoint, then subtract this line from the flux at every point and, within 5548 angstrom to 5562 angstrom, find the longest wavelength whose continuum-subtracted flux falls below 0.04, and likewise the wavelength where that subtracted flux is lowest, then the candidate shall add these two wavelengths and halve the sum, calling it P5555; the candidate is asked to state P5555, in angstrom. 5552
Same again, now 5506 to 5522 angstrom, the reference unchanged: 5517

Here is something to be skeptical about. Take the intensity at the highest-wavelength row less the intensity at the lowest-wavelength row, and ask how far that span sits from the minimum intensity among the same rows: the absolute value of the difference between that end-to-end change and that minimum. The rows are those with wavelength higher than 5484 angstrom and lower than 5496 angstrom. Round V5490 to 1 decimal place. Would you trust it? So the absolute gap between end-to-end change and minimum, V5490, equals 3.5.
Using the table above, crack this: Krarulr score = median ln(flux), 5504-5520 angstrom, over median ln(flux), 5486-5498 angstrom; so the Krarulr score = 0.95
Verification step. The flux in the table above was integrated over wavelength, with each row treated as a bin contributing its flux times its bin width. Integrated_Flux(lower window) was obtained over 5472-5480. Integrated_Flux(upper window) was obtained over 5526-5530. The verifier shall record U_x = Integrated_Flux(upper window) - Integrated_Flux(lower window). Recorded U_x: -19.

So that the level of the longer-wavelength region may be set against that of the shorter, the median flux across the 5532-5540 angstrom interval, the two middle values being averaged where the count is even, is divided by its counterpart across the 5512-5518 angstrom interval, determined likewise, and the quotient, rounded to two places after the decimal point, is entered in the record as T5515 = 1.25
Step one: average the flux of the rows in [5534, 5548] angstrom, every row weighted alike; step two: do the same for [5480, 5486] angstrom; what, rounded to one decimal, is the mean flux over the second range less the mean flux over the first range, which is -0.6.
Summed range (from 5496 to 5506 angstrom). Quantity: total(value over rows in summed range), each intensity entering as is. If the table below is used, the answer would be 25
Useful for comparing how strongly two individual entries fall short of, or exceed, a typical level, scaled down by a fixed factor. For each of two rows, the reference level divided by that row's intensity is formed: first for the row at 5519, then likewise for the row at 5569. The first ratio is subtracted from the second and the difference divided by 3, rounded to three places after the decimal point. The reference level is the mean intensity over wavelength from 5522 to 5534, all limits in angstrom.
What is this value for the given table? 0.017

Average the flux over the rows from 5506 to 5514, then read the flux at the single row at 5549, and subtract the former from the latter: 1.1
